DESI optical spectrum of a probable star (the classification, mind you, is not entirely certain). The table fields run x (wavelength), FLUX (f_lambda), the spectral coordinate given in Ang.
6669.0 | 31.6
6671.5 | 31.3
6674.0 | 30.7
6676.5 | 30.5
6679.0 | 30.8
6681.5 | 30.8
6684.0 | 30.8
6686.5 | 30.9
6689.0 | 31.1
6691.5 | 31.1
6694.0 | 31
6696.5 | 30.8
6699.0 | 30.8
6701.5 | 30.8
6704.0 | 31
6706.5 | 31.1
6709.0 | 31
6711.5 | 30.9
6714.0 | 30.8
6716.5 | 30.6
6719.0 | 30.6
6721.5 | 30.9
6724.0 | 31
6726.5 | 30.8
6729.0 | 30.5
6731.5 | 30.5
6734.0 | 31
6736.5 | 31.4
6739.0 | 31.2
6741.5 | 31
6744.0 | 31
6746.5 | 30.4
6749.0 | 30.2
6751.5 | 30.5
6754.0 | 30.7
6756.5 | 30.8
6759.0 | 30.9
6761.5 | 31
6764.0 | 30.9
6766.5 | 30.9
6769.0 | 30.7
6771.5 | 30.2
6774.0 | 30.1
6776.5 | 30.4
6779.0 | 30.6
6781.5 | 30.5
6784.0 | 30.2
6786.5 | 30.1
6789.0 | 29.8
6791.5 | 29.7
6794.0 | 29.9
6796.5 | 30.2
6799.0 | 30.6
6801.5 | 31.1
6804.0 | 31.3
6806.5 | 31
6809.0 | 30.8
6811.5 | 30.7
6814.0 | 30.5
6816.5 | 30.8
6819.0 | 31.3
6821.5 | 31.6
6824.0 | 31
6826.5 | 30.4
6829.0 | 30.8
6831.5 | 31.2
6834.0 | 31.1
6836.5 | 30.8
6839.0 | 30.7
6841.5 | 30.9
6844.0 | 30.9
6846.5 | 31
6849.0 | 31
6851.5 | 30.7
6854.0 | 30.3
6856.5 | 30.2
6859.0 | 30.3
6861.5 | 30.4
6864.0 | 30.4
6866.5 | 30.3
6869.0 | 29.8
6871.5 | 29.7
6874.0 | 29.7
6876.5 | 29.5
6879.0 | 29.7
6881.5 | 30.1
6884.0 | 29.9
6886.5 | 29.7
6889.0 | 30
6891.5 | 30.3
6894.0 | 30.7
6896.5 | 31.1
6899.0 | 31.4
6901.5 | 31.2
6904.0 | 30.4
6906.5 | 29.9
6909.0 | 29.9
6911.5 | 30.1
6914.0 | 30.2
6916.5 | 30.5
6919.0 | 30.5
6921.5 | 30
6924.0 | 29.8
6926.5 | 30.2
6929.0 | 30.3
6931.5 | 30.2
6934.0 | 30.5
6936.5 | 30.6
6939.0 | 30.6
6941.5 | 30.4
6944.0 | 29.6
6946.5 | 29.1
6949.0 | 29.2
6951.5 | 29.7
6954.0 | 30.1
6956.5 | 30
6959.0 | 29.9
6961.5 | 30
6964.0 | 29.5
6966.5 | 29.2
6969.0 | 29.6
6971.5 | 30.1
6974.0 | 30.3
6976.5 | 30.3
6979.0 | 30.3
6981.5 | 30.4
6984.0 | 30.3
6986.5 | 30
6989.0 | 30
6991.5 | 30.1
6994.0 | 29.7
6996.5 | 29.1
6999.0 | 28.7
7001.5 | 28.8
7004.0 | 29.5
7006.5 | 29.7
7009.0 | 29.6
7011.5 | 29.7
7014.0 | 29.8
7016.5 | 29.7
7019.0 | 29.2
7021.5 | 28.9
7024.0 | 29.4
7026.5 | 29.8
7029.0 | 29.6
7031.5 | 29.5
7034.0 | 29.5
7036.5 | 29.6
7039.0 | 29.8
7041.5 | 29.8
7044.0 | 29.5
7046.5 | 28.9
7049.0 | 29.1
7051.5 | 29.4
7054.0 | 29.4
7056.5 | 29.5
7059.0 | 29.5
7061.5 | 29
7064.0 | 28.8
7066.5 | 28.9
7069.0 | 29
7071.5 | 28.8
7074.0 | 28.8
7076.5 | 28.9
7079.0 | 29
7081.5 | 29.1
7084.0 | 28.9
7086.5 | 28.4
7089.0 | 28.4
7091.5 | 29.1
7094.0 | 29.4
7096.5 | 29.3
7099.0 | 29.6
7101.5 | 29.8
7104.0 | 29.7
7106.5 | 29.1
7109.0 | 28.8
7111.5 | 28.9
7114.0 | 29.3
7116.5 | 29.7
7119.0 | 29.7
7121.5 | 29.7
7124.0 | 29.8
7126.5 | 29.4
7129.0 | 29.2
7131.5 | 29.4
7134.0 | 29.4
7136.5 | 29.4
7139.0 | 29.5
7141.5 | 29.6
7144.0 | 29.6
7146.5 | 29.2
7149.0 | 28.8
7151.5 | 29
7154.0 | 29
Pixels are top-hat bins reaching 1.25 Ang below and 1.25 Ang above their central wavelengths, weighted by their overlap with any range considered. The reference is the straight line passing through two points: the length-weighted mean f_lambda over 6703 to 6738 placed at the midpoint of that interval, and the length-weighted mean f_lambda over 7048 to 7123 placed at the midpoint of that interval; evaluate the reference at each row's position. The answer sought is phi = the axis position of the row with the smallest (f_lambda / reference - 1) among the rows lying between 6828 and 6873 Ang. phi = 6871.5 Ang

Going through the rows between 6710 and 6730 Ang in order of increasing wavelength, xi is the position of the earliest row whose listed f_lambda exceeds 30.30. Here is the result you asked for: 6711.5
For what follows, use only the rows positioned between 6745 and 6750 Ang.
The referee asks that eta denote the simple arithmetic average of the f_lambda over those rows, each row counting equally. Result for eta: 30.3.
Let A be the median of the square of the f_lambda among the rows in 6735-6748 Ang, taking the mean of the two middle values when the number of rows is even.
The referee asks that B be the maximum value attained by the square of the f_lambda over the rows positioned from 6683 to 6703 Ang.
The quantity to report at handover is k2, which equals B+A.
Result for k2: 1928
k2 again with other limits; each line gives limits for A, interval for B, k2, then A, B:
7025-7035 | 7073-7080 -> 1714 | 873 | 841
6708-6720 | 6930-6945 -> 1885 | 949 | 936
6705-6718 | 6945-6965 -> 1861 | 955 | 906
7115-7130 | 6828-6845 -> 1856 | 882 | 973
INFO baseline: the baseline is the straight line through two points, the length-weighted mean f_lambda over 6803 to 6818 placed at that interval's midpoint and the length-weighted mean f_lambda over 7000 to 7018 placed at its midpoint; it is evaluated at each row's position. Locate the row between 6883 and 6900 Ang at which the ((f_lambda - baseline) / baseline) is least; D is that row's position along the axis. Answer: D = 6886.5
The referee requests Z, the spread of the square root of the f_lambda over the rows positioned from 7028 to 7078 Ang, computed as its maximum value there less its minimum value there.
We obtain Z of 0.092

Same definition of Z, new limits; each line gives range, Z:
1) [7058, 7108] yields 0.130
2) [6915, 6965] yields 0.137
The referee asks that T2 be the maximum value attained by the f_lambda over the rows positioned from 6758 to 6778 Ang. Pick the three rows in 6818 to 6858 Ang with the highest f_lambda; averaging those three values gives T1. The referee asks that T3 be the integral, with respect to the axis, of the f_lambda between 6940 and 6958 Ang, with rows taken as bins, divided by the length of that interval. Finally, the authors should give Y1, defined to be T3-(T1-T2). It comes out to 29.4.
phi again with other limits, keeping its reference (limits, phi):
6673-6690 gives 6676.5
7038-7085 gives 7064.0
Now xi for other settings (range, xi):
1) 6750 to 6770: 6751.5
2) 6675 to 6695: 6676.5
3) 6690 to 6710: 6691.5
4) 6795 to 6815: 6799.0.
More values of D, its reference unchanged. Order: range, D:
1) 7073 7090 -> 7086.5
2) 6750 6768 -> 6751.5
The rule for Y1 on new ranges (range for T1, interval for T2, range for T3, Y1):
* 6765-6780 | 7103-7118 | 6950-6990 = 28.9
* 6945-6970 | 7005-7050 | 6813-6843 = 30.7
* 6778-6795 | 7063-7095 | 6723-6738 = 29.8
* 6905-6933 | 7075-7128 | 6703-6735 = 30.2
